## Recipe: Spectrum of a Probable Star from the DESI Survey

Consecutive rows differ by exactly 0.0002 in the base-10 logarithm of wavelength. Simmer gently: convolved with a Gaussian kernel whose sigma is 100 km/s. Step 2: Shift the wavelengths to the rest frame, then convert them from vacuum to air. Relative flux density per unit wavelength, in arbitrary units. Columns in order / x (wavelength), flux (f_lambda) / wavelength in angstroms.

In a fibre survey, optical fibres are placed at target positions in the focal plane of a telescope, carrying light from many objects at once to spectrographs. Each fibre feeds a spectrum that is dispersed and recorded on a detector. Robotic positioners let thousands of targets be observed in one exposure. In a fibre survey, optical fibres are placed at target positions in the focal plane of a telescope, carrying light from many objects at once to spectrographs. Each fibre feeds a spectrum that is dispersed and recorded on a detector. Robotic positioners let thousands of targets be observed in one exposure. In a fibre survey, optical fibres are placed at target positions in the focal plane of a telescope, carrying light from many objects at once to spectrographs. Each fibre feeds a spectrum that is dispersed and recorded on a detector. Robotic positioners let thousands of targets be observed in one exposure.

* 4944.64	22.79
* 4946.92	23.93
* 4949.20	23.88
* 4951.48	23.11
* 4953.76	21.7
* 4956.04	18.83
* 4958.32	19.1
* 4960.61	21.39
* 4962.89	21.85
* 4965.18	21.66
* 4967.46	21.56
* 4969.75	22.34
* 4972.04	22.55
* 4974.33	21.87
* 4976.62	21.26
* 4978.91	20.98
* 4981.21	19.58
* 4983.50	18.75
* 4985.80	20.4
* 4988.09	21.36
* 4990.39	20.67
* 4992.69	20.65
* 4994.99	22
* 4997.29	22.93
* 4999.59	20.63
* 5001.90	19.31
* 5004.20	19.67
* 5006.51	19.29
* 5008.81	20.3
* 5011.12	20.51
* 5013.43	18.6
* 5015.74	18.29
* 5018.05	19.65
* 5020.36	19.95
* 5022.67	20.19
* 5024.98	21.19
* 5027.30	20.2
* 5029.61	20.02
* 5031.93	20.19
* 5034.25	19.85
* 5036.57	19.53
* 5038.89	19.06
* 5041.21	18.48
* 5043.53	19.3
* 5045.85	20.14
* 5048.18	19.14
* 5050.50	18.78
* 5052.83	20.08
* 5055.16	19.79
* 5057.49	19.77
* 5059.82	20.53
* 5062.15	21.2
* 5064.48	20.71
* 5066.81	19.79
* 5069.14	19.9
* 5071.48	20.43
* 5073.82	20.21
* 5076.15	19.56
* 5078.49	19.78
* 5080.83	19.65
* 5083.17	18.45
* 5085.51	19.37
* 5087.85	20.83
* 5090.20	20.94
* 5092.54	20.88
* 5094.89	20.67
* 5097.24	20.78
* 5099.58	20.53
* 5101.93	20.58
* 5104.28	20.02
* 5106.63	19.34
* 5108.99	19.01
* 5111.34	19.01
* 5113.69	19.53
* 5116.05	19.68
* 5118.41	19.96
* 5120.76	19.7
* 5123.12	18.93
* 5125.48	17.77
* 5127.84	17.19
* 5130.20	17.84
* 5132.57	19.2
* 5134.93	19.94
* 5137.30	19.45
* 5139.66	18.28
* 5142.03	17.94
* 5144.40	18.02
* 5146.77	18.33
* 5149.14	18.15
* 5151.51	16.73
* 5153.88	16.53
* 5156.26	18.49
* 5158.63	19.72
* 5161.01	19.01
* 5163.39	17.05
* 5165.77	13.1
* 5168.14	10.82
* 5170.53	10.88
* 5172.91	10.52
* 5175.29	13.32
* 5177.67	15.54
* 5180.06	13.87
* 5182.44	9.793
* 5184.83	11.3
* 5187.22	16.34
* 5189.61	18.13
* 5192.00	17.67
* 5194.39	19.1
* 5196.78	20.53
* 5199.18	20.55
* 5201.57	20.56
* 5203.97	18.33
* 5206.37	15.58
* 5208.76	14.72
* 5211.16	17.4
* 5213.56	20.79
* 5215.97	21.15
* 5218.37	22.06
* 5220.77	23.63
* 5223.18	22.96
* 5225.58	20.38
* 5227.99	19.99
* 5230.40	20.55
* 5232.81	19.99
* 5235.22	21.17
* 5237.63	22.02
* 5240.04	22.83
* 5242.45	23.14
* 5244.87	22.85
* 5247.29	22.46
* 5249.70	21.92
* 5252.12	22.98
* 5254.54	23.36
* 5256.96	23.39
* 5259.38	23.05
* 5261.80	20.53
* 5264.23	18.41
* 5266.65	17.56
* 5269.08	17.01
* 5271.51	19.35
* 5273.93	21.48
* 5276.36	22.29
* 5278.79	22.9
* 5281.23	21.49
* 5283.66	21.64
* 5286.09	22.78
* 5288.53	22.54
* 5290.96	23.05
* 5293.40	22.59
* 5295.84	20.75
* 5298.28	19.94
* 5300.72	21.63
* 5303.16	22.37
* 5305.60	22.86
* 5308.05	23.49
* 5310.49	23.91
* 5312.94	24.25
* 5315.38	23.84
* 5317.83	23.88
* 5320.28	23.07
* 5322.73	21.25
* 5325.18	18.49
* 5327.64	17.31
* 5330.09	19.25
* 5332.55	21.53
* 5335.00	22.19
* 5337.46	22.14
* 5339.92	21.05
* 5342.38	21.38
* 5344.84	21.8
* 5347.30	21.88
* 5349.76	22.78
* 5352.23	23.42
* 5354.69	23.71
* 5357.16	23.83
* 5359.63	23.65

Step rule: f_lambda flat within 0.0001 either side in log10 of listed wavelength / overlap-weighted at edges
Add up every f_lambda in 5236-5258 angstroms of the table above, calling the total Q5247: 205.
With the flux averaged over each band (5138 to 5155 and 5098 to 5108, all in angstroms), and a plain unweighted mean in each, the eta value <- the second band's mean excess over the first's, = 2.4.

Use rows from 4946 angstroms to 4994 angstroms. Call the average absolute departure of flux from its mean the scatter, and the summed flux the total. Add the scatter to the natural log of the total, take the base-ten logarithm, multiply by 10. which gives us 8.57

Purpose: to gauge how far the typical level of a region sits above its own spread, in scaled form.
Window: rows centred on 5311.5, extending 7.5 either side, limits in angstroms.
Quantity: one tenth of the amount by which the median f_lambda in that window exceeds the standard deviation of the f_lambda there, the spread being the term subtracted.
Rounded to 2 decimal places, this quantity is 2.34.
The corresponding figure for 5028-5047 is 1.91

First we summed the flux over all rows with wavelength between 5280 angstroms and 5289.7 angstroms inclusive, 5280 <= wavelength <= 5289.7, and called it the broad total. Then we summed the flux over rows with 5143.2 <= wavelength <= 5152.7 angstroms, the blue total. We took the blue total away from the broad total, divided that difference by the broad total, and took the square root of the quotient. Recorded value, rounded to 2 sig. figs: 0.44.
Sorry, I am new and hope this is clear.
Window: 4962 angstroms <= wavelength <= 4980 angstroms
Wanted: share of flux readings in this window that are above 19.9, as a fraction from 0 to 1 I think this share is 1.0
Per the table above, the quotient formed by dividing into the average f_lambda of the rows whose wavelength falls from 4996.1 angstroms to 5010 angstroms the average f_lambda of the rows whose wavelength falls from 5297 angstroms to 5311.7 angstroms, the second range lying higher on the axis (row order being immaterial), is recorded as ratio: 0.91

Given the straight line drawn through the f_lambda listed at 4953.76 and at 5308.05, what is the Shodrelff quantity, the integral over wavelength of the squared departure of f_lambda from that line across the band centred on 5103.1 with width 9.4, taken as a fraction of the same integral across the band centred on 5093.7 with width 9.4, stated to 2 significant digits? 2.3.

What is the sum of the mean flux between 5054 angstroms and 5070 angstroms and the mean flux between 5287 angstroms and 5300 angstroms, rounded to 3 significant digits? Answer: 42.0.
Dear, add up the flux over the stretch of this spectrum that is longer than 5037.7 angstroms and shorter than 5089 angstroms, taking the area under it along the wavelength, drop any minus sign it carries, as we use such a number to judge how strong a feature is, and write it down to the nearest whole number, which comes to 1014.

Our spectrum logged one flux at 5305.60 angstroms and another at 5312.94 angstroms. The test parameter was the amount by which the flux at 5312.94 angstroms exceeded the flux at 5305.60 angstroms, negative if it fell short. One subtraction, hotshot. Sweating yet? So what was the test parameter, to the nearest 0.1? 1.4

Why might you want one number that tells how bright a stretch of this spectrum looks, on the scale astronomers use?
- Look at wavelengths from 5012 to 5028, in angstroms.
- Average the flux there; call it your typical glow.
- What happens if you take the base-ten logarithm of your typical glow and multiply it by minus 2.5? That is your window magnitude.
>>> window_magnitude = -3.24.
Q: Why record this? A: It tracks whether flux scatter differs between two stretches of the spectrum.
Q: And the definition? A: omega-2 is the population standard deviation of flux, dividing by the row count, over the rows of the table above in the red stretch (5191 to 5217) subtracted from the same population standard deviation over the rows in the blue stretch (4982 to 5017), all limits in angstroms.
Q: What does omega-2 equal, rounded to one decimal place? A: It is -0.9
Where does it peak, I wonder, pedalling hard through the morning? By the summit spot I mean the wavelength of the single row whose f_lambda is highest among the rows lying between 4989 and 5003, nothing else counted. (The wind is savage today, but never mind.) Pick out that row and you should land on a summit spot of 4997.29 angstroms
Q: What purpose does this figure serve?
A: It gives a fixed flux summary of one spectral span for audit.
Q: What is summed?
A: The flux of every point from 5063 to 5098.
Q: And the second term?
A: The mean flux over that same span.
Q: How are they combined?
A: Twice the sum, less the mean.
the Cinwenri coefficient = 584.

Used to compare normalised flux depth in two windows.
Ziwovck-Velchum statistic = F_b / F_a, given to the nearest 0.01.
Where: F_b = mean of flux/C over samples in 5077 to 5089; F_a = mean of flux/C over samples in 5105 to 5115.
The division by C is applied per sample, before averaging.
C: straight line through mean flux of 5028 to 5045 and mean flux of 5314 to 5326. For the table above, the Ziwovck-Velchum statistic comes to 1.03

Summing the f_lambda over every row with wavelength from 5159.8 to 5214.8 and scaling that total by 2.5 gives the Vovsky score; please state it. 912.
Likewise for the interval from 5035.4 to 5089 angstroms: 1136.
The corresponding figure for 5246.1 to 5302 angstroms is 1233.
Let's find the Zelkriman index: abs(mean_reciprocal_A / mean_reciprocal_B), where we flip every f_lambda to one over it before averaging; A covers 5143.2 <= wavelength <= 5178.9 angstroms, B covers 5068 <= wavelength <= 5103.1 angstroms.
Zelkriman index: 1.34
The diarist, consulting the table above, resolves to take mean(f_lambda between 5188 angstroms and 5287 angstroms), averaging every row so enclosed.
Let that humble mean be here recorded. 20.7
